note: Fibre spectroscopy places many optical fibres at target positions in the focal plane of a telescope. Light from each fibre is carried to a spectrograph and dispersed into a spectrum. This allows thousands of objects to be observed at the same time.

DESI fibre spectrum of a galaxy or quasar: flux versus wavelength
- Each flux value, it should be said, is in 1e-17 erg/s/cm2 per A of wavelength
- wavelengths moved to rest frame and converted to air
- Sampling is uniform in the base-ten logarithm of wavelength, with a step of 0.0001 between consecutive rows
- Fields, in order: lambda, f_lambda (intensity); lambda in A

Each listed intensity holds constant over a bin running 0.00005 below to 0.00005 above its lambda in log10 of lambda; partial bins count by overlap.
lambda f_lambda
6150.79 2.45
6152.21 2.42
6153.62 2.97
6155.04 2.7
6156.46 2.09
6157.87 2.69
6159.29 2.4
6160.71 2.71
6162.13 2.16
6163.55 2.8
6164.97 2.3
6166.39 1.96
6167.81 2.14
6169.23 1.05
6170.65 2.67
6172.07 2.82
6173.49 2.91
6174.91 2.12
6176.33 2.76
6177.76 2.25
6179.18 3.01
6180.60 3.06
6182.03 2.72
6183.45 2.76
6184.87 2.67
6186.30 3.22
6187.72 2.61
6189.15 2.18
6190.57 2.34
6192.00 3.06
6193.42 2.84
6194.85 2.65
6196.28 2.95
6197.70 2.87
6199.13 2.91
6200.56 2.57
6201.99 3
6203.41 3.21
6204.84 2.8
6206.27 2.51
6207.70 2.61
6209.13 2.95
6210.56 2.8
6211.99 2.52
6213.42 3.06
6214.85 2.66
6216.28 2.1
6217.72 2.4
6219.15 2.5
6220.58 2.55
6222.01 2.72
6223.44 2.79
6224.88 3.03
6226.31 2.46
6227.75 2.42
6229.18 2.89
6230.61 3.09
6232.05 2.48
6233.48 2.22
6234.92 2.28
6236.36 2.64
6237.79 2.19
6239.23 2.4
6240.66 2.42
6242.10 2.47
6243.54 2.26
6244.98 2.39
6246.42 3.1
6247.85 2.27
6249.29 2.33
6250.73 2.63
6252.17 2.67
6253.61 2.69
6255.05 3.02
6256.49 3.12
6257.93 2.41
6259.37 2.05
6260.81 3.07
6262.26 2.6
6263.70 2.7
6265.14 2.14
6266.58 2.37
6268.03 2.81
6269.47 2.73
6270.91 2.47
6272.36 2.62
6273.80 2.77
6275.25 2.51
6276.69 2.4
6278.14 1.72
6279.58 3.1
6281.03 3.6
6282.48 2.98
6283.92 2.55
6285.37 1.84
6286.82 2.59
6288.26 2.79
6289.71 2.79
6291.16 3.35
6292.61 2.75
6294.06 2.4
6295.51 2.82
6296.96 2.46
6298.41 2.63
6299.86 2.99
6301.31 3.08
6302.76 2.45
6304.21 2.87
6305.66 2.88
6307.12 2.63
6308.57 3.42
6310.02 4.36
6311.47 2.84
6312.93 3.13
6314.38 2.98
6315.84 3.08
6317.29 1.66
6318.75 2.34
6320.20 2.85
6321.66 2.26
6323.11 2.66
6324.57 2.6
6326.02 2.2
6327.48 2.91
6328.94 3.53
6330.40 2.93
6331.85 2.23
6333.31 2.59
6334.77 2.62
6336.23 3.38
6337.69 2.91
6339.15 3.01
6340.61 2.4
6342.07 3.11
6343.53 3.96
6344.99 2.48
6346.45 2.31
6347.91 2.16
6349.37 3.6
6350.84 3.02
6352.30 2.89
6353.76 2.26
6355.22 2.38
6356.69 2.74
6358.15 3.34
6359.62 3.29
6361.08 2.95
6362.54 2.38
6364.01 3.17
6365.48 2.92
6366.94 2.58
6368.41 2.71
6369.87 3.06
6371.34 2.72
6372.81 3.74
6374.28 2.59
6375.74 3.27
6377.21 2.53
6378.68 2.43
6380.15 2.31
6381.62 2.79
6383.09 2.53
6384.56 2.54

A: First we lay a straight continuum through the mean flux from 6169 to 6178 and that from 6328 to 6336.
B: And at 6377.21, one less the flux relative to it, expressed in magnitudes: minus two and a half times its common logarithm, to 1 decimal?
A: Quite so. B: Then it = 2.2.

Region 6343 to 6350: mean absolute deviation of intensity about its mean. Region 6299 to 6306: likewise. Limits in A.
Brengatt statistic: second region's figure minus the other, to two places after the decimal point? -0.54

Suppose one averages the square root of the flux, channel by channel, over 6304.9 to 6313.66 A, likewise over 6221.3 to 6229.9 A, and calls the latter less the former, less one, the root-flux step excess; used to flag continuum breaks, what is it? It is -1.14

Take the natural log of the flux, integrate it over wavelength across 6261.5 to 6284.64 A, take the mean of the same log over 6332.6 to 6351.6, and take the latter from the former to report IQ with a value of 21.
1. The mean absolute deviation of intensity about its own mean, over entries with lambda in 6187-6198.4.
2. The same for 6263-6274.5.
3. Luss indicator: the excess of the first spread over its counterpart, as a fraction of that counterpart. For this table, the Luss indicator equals 0.3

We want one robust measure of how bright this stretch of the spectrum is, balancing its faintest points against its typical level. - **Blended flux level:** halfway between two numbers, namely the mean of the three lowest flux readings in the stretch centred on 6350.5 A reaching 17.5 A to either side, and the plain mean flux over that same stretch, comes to 2.55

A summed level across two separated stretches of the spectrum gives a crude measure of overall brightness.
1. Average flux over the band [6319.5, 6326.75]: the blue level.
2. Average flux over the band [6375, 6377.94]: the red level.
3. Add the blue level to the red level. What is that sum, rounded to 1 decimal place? 5.4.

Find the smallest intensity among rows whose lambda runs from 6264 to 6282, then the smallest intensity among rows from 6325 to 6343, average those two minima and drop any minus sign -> 1.96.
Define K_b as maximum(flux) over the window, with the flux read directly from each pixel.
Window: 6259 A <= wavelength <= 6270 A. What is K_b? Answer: 3.07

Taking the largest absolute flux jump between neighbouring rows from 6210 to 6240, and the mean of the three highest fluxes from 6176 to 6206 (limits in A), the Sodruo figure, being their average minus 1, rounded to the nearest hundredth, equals 0.89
